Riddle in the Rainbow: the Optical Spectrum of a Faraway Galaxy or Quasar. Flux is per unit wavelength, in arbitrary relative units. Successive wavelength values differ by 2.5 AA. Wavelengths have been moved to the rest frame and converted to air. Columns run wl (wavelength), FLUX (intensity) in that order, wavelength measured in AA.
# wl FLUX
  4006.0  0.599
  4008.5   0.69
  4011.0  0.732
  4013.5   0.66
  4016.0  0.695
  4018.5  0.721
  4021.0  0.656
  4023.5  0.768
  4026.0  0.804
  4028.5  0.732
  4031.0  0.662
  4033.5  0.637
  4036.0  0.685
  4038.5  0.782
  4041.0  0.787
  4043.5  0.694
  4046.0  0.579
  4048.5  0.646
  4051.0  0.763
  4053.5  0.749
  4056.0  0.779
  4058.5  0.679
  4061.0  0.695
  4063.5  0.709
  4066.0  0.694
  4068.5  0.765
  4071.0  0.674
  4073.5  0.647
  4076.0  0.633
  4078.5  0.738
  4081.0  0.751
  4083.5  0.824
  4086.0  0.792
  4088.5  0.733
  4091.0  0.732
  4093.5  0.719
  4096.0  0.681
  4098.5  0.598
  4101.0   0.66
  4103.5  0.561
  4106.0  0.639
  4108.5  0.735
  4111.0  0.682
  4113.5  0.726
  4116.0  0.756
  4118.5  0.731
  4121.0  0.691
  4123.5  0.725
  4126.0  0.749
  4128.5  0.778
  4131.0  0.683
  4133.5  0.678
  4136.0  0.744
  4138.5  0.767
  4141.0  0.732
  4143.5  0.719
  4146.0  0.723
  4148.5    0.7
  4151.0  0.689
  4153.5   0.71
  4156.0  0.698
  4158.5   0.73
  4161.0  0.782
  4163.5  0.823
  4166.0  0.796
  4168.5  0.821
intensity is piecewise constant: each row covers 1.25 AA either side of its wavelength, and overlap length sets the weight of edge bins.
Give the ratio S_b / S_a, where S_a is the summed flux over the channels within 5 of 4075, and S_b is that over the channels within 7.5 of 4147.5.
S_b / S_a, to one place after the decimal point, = 1.6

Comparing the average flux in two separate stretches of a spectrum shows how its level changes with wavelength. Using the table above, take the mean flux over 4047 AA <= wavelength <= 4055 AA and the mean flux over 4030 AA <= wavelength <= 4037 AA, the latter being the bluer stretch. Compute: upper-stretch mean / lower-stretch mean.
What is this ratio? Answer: 1.09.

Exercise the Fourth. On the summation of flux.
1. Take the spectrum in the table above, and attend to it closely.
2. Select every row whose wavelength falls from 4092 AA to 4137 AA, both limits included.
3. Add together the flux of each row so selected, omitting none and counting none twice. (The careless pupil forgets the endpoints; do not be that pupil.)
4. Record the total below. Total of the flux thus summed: 12.54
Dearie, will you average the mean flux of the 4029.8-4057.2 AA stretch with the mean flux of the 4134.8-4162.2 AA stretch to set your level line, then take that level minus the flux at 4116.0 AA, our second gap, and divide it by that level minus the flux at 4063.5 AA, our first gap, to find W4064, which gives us -6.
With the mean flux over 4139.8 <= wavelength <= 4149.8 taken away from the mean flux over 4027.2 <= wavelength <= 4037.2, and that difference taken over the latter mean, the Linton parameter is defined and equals -0.06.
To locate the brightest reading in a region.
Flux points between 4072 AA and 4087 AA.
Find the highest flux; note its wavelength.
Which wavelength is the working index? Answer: 4083.5 AA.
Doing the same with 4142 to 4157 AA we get 4146.0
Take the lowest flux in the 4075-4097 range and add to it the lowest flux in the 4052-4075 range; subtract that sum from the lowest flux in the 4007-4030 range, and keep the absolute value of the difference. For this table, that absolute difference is 0.62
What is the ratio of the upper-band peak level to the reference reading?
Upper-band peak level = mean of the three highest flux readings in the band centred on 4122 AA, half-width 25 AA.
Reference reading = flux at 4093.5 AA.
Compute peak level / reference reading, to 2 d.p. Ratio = 1.07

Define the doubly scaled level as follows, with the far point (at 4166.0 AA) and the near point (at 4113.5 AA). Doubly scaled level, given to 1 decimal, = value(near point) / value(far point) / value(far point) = 1.1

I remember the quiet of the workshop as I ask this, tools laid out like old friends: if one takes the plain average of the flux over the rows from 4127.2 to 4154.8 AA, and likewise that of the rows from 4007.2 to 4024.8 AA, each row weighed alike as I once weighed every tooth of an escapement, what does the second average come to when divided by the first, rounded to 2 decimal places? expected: 0.98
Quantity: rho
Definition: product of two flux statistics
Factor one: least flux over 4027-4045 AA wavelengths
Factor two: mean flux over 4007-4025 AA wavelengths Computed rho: 0.448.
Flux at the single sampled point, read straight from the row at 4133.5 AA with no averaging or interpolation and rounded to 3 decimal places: 0.678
